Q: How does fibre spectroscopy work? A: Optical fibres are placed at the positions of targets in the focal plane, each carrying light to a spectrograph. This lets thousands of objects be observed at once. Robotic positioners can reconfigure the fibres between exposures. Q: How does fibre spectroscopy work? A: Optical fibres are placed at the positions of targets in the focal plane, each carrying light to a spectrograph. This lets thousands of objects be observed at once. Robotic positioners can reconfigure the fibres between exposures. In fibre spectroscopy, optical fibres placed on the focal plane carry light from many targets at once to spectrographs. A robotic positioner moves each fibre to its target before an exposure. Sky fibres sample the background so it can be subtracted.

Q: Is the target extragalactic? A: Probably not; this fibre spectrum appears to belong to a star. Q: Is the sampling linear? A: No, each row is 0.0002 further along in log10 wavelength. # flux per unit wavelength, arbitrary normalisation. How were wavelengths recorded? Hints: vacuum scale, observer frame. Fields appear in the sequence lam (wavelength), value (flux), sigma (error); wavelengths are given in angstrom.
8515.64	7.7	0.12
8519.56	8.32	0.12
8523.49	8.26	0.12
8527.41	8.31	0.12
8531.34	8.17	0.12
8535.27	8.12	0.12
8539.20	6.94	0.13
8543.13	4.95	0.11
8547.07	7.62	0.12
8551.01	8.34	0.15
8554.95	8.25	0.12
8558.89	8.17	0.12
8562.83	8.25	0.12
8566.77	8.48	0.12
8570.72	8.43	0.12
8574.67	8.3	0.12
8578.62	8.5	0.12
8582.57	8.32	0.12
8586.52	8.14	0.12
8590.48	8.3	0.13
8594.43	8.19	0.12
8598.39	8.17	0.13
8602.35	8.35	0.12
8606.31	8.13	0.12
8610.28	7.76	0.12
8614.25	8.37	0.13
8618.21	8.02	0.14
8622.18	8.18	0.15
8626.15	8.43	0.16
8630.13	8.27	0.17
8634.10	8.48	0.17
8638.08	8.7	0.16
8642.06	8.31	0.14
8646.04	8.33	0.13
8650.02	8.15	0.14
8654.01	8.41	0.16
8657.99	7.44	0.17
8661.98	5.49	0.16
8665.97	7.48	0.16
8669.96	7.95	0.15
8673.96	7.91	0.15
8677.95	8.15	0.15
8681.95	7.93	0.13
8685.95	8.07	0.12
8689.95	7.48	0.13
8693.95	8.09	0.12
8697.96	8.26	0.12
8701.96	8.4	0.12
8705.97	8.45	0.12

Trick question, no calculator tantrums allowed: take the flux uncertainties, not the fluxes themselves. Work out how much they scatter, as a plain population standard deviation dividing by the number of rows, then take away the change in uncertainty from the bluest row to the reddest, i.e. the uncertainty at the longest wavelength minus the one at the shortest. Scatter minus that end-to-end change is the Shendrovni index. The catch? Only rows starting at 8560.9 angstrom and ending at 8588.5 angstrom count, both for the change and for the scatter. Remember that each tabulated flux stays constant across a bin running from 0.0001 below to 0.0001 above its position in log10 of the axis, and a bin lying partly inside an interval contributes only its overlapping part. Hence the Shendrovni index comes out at 0.000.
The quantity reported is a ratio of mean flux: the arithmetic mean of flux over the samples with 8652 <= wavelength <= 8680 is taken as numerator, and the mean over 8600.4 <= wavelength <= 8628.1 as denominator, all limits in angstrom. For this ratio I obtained 0.92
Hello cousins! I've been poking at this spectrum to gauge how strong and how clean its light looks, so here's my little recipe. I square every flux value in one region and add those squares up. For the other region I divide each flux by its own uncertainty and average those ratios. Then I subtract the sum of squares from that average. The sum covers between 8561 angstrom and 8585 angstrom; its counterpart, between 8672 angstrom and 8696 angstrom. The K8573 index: -361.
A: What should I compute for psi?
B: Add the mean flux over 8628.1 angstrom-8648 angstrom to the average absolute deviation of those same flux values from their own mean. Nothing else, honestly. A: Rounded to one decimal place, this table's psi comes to 8.6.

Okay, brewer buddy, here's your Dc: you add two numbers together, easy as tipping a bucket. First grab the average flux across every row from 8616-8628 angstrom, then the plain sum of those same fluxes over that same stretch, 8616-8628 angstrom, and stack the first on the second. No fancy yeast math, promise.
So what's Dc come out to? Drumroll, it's 33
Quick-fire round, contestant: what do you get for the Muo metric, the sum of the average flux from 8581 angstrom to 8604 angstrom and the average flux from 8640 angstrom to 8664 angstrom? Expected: 15.9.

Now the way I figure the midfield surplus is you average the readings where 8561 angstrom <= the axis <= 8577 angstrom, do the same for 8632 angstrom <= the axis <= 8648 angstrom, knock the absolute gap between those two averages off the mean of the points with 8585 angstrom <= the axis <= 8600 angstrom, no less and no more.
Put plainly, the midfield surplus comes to 8.1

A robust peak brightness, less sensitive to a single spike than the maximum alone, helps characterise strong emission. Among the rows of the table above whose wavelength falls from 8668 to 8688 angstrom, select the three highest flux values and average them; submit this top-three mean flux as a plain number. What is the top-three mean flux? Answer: 8.06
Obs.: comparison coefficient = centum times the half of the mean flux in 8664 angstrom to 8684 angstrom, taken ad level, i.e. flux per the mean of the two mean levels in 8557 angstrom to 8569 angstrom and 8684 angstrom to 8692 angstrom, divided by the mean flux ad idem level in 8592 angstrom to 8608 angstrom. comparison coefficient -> 48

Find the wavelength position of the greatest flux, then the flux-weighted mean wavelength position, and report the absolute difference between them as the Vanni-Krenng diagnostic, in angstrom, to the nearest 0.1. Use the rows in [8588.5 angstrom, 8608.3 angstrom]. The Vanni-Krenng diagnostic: 4.0 angstrom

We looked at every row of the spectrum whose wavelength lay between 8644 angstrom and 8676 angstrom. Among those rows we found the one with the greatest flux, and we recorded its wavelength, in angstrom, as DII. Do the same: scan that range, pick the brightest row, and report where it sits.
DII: 8654.01 angstrom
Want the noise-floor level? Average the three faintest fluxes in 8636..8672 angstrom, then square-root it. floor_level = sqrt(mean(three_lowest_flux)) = 2.61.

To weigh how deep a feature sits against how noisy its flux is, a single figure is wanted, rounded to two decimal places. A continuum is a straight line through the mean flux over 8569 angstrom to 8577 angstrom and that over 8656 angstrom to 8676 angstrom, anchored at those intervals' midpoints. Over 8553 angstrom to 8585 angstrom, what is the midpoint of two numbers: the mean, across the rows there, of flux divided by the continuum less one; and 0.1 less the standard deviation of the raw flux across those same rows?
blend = -0.01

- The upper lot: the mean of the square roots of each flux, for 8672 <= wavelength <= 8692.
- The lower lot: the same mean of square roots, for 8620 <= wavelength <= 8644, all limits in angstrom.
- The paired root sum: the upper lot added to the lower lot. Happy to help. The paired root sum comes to 5.71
